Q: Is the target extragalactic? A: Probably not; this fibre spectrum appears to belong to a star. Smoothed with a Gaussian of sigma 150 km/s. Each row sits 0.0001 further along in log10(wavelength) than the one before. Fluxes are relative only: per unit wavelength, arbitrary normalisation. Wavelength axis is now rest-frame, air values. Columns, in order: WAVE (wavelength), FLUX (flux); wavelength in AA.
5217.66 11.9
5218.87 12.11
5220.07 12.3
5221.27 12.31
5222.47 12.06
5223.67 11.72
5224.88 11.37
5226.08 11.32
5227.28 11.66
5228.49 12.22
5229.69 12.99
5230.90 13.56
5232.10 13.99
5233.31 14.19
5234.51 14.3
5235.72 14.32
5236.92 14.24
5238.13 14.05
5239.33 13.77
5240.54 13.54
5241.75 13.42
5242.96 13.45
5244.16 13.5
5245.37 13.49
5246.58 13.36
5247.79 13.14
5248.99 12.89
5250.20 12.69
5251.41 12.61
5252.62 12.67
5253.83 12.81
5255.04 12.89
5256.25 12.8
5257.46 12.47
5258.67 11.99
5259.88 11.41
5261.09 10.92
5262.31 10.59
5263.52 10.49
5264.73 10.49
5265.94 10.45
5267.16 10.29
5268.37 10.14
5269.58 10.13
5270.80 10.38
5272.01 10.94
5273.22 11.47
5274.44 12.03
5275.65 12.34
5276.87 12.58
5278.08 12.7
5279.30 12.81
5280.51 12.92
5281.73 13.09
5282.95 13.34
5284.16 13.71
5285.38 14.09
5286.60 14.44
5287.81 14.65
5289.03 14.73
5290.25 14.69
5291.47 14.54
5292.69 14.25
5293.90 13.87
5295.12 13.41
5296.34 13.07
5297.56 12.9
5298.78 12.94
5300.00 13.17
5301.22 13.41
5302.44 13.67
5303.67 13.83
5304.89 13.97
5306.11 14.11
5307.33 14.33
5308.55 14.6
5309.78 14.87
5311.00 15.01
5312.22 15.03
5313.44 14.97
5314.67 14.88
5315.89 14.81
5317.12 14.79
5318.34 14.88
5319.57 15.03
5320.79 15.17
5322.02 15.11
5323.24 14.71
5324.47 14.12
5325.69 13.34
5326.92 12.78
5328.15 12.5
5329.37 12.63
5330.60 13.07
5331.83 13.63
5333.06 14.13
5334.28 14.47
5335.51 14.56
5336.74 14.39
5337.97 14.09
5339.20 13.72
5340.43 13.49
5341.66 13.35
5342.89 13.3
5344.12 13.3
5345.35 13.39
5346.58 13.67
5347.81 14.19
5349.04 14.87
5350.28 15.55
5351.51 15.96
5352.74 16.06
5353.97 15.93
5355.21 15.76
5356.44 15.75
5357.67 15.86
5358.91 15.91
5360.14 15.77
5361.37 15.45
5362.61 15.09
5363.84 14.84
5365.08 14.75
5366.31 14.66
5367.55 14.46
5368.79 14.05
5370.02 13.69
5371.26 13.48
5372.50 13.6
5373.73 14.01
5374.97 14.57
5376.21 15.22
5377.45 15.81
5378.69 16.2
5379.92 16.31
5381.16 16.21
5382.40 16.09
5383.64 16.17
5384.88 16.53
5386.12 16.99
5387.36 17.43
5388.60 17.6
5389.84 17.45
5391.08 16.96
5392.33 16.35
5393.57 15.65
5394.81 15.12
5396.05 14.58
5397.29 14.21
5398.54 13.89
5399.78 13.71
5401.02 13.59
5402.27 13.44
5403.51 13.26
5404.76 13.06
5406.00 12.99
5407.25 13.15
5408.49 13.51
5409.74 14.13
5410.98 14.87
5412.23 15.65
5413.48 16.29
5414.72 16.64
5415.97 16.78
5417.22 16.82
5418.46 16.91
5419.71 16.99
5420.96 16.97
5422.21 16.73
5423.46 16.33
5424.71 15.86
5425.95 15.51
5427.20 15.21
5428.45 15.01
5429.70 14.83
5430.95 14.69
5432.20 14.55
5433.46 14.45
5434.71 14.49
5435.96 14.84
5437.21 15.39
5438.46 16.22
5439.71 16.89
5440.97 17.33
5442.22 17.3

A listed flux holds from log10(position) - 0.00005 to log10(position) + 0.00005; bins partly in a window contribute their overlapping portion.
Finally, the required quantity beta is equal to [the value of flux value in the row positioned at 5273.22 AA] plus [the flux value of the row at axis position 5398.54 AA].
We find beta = 25.4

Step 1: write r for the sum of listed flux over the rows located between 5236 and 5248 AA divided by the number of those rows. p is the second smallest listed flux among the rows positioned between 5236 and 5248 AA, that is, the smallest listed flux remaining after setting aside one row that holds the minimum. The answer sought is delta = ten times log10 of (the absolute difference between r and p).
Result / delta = -6.3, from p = 13.36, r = 13.6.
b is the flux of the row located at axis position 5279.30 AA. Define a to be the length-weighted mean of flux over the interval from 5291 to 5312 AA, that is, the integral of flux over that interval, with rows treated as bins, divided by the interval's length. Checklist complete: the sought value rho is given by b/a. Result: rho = 0.92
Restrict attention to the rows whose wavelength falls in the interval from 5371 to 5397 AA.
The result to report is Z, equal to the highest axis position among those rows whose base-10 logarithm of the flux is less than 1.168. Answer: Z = 5396.05 AA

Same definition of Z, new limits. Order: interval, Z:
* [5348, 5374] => 5373.73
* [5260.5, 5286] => 5285.38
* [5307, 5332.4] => 5331.83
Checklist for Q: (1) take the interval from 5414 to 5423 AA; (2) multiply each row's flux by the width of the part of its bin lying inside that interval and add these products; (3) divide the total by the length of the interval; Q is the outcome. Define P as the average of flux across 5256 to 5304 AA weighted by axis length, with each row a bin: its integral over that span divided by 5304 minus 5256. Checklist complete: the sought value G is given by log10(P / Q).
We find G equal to -0.13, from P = 12.5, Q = 16.8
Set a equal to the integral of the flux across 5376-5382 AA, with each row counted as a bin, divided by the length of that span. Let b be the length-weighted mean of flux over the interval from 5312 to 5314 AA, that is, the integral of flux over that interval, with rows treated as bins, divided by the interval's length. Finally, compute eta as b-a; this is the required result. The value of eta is -1.0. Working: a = 16.0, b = 15.0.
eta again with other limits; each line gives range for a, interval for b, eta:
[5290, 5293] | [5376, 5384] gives 1.6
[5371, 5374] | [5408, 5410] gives 0.0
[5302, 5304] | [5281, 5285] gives -0.3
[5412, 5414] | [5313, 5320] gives -1.1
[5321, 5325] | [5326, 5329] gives -2.0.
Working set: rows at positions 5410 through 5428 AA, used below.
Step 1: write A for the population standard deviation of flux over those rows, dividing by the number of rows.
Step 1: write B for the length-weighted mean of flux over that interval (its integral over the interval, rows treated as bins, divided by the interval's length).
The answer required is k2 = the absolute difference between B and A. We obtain 15.5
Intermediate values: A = 0.7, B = 16.2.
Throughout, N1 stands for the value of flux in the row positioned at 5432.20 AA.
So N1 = 14.55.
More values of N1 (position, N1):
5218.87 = 12.11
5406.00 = 12.99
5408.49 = 13.51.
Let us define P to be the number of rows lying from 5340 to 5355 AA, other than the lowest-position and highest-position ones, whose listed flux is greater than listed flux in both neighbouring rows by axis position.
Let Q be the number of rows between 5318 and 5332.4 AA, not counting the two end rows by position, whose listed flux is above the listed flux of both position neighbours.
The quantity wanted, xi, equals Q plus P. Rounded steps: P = 1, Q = 1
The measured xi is 2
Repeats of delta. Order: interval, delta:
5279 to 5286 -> -3.9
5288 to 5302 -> -1.0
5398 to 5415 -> 0.4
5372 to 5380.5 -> 0.4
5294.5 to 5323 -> 1.2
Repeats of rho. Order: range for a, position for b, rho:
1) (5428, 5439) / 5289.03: 0.99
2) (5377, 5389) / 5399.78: 0.83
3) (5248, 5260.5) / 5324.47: 1.13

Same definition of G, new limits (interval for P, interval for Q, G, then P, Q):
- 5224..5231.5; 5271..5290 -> -0.03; 12.2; 13.0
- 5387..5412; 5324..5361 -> 0.01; 14.7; 14.3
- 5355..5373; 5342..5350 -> 0.03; 14.9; 13.8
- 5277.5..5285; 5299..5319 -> -0.04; 13.1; 14.4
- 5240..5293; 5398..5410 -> -0.03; 12.5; 13.4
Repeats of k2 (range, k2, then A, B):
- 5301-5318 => 13.9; 0.5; 14.5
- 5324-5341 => 13.0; 0.7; 13.6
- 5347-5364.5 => 14.9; 0.5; 15.5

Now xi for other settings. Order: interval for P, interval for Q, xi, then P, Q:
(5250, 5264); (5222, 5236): 1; 1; 0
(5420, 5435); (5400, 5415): 0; 0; 0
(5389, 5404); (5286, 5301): 1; 0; 1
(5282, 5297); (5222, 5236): 1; 1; 0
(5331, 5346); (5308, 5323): 3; 1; 2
